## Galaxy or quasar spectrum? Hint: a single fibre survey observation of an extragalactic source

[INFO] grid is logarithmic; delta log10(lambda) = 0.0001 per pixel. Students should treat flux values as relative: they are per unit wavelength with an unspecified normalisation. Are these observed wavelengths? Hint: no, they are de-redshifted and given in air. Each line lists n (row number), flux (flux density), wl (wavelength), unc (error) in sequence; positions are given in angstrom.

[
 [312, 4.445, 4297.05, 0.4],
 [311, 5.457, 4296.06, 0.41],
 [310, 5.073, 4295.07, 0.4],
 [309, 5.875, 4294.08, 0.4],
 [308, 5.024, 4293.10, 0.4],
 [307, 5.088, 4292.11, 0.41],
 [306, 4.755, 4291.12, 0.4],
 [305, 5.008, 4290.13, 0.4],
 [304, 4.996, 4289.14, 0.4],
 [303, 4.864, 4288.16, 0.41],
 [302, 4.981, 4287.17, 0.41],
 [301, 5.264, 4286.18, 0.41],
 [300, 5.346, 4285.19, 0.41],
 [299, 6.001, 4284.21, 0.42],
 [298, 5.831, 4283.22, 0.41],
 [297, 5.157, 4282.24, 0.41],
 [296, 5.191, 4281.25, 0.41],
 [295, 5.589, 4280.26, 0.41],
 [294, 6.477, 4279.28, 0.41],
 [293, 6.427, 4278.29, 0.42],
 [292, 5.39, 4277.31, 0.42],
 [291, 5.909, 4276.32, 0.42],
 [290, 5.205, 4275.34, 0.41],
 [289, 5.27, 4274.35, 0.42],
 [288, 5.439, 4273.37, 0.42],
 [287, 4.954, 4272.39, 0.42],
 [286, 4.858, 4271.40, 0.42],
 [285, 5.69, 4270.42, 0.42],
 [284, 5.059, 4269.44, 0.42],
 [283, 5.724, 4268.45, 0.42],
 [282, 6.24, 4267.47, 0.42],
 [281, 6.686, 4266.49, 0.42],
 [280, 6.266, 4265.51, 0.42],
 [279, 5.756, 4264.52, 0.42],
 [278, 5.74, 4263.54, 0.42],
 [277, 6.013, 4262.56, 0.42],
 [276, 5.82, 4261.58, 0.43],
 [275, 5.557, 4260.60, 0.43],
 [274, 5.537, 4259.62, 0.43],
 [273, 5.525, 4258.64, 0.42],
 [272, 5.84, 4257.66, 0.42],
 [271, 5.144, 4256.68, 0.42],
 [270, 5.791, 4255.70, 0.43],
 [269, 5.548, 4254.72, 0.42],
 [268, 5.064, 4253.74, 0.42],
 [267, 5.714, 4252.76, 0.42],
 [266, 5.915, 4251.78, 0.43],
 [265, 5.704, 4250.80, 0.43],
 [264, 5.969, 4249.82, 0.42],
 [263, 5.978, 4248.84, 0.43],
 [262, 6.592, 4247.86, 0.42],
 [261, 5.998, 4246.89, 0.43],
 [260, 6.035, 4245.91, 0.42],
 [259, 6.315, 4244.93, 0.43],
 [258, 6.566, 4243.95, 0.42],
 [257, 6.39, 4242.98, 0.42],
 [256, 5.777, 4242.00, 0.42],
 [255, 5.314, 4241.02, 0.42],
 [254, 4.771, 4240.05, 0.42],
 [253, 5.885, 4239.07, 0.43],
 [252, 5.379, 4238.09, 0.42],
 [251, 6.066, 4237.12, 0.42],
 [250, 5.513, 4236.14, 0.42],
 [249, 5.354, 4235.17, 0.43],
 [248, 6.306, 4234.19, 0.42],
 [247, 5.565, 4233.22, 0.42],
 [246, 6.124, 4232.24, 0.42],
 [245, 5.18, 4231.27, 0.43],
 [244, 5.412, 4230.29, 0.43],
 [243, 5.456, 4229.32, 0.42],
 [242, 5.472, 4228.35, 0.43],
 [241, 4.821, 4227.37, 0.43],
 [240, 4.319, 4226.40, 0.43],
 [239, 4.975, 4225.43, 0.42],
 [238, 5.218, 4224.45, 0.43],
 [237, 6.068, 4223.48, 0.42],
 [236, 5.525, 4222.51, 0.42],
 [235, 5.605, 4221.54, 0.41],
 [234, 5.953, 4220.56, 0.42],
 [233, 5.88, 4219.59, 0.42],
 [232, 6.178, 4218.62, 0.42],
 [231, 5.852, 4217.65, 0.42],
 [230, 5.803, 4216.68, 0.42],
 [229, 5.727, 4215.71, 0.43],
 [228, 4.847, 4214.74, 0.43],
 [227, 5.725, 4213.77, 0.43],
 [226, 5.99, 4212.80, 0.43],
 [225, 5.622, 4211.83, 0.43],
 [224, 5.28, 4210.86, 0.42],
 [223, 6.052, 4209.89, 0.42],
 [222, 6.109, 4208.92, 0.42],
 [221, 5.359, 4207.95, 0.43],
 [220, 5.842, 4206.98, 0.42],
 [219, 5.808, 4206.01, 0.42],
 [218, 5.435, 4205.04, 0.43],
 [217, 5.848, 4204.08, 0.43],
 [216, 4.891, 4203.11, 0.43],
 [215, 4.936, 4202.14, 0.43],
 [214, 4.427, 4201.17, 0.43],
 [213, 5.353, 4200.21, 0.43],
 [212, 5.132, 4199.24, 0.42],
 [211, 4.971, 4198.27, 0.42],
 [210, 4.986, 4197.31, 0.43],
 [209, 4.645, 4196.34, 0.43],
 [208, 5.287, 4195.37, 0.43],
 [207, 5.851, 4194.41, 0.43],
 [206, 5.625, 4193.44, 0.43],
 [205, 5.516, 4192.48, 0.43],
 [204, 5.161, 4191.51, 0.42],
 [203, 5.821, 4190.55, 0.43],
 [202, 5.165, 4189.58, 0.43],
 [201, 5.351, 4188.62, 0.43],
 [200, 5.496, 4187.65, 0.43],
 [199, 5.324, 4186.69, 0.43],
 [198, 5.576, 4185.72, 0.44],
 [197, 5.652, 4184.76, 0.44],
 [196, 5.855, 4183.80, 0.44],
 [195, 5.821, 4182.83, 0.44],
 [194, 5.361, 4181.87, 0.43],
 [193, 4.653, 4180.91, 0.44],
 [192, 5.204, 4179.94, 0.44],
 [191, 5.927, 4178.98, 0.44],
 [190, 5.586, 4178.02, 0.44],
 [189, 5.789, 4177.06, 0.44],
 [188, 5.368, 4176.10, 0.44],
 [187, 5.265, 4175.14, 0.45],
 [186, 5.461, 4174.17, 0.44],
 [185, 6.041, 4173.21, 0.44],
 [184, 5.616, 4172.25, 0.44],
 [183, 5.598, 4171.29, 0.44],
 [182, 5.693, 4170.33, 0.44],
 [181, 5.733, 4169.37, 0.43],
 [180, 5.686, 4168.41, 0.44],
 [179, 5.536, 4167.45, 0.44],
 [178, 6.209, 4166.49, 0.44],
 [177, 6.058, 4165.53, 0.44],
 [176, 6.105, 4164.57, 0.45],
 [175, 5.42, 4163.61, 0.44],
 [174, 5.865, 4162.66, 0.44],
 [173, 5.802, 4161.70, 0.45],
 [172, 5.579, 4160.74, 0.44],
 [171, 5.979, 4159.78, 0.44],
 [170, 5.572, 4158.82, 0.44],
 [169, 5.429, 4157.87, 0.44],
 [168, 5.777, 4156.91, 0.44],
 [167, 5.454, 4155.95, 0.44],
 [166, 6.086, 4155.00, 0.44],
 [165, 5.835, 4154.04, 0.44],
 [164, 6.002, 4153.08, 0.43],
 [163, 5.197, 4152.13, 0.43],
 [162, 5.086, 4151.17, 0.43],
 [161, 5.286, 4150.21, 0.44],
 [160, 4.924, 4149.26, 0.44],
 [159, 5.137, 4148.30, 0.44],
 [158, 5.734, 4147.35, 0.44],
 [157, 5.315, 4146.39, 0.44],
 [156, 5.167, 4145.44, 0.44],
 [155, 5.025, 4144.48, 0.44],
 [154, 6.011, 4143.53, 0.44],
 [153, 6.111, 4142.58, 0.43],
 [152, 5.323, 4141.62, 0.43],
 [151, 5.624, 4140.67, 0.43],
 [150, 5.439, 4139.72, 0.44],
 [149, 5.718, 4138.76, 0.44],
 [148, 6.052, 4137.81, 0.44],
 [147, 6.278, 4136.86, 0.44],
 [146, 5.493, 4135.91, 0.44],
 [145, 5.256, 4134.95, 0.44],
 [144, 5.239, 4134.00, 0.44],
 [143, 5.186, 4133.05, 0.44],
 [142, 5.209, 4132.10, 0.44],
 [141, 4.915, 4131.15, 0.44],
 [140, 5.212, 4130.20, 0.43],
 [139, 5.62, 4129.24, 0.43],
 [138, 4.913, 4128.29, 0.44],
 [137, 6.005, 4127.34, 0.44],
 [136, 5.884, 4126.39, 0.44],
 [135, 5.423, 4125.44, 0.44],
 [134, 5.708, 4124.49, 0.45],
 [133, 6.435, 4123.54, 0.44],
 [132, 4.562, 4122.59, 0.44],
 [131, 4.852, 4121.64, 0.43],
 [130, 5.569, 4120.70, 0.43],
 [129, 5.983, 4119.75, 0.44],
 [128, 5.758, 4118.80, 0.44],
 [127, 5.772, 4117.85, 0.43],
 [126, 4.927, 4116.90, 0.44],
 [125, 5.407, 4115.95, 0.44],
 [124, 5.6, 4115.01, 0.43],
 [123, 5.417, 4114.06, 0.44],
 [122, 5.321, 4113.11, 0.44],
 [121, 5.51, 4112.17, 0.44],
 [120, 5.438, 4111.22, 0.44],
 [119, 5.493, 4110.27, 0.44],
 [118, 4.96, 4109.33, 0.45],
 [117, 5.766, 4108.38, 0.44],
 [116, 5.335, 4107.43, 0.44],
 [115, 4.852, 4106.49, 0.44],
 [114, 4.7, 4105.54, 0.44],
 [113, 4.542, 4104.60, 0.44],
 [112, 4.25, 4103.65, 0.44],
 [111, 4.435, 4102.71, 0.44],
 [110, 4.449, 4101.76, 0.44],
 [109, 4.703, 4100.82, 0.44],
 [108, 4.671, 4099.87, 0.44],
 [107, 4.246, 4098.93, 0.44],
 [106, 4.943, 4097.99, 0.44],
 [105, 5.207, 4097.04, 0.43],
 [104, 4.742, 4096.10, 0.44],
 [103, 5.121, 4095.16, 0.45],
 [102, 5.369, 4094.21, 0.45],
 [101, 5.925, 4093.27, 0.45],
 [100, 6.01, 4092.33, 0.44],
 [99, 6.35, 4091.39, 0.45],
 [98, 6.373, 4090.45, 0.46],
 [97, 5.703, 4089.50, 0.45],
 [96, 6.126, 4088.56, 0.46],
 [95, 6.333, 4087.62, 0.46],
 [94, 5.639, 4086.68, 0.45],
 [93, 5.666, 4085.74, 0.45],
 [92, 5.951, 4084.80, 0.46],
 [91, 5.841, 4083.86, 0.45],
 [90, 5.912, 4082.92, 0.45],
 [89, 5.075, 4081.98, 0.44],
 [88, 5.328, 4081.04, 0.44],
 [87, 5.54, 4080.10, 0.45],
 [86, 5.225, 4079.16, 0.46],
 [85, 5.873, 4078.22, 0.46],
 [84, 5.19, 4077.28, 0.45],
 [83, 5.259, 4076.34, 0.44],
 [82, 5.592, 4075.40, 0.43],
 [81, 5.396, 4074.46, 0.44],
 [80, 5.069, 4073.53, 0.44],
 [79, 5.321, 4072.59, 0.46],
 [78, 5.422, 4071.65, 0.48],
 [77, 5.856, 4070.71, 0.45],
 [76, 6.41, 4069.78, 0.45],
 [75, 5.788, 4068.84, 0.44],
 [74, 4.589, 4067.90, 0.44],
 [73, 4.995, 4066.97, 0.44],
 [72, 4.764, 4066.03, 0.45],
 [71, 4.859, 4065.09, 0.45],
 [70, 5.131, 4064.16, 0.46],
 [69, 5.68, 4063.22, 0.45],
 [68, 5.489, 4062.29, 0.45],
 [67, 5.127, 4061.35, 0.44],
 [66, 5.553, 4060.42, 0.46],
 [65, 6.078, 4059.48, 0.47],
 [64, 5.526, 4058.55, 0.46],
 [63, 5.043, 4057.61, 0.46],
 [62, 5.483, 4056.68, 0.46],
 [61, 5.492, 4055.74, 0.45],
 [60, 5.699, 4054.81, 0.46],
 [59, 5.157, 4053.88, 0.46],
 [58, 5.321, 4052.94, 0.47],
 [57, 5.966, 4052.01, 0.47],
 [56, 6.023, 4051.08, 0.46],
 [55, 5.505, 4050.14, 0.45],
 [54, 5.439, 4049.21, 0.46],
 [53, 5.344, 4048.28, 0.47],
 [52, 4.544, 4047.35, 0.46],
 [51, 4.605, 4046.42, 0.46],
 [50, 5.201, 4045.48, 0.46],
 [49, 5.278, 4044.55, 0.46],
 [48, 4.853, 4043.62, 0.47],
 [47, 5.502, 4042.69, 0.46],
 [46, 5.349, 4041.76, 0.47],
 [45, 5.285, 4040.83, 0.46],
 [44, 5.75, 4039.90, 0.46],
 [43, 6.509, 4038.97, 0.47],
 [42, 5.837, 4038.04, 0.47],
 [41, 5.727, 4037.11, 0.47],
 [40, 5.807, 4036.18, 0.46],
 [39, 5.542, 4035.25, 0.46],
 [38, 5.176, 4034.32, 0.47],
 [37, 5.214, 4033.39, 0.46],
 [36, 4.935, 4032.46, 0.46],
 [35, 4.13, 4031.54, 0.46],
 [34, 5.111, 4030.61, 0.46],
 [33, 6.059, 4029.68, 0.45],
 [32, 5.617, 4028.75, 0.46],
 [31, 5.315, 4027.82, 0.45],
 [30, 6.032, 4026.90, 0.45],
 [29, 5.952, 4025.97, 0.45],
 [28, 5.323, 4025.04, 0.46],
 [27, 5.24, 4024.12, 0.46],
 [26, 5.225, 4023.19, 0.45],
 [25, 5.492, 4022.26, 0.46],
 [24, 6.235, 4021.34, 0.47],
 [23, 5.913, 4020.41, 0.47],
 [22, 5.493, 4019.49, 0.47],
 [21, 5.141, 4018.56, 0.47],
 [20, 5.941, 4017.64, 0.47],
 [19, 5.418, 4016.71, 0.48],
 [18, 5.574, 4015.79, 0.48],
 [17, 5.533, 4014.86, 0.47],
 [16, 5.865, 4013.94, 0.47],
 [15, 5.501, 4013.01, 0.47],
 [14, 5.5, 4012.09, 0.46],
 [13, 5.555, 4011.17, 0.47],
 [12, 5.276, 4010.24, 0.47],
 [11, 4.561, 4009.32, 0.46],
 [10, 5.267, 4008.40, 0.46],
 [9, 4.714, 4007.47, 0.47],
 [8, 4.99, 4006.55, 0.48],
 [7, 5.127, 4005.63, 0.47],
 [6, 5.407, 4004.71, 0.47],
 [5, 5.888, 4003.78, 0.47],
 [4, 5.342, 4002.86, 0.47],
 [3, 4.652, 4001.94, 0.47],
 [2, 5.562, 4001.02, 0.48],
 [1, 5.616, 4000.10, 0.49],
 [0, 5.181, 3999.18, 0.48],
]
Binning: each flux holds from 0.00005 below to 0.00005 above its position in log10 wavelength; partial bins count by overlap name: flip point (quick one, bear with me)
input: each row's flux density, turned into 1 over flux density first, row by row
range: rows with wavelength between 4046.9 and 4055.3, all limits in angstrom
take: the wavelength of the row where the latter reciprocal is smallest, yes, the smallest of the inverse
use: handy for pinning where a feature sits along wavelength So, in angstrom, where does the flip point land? 4051.08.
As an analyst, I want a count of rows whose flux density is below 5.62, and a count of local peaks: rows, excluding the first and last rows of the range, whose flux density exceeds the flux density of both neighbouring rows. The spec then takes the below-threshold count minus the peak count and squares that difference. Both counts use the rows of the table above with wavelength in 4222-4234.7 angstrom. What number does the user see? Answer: 49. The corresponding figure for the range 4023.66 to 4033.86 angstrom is 36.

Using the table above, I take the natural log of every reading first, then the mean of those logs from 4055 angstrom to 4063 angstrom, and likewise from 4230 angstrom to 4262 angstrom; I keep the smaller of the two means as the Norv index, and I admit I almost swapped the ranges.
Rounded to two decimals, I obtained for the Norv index 1.70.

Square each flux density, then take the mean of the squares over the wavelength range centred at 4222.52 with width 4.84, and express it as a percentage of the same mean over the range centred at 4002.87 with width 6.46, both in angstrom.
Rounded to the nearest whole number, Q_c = 111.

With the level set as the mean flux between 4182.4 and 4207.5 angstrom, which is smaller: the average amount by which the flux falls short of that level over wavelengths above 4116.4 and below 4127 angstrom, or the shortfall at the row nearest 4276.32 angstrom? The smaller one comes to -0.53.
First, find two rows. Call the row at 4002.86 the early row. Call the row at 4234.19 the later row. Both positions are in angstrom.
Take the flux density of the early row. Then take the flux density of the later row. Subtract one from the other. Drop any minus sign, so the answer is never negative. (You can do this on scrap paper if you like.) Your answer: 1.0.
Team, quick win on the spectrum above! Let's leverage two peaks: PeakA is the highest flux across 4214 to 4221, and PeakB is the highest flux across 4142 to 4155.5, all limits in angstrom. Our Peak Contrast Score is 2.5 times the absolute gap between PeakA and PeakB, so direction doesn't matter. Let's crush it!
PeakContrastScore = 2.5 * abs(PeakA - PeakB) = 0.17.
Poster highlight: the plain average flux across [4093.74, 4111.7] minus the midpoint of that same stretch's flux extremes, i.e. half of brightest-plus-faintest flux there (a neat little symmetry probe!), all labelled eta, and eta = -0.10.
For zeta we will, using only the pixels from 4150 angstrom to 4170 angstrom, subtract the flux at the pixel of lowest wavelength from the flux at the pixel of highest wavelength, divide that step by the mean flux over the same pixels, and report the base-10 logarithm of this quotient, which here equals -1.11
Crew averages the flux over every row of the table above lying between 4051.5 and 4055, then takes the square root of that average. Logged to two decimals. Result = 2.35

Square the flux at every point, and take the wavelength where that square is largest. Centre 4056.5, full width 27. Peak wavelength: 4069.78 angstrom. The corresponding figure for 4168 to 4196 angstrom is 4173.21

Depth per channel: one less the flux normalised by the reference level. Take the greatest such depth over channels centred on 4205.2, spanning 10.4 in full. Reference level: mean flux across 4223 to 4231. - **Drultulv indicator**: 0.15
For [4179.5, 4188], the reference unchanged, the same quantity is 0.11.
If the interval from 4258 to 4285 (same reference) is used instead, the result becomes 0.07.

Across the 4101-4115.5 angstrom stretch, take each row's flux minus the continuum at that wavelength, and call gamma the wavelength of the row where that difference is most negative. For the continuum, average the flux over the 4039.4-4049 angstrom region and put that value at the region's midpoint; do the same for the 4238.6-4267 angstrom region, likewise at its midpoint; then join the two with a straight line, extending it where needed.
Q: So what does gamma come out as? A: 4103.65 angstrom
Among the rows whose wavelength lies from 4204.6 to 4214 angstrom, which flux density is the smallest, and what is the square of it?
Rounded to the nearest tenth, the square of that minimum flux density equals 27.9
